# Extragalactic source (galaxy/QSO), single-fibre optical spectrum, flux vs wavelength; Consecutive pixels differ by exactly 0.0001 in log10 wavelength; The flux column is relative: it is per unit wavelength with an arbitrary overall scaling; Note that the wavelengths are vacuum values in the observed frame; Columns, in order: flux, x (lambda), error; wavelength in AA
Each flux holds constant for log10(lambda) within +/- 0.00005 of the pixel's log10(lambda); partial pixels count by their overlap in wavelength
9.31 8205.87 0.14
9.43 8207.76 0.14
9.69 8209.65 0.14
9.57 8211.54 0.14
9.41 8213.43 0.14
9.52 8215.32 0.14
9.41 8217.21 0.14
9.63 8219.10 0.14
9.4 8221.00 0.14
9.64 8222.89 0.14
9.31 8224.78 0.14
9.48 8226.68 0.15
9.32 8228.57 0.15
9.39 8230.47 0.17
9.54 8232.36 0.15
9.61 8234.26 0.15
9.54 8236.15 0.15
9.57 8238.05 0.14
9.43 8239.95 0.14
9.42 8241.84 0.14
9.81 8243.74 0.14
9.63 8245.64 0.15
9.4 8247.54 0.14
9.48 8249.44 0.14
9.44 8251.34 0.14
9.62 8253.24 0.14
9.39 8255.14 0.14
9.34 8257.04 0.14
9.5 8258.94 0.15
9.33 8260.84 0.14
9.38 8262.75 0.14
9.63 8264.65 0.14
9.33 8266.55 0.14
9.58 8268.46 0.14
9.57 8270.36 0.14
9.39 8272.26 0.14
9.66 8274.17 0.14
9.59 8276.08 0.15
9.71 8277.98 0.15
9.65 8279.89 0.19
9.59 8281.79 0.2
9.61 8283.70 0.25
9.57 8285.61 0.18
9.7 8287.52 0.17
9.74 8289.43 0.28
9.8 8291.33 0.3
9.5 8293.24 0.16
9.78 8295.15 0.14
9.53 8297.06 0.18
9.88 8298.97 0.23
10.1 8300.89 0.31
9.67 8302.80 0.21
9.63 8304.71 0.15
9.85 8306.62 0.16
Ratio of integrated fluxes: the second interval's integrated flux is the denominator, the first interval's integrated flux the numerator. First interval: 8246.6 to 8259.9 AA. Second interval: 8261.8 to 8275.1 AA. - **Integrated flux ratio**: 0.99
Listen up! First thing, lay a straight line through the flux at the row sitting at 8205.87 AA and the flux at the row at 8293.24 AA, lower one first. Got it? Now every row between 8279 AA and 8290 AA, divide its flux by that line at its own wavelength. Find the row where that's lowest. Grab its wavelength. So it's 8285.61 AA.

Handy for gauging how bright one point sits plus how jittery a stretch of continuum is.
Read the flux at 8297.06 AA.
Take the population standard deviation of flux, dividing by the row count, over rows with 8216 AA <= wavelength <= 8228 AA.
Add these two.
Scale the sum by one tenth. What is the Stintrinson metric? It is 0.965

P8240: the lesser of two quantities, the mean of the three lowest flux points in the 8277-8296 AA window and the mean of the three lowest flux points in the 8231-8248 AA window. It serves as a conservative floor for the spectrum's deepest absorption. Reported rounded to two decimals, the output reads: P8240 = 9.42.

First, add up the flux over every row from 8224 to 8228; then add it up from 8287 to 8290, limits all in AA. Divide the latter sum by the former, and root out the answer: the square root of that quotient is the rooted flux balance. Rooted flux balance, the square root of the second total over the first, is 1.02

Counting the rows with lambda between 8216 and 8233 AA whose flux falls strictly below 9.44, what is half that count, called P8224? 2.5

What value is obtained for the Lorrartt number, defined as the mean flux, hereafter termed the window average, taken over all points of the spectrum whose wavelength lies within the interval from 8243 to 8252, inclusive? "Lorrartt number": 9.55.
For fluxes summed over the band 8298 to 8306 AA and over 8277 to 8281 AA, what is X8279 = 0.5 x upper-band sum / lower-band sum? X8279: 1.0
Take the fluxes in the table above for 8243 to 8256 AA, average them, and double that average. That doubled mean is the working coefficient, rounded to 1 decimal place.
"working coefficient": 19.1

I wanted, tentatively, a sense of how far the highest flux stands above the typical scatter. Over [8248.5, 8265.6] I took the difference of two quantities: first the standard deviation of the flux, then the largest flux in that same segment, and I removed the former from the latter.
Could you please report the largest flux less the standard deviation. 9.52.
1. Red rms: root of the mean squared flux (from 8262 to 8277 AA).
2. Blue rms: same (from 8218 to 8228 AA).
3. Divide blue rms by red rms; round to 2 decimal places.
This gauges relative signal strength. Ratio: 1.00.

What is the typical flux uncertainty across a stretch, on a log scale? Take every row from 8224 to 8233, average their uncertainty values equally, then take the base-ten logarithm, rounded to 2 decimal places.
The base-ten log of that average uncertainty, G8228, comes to -0.82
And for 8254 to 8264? -0.85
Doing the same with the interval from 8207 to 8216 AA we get -0.85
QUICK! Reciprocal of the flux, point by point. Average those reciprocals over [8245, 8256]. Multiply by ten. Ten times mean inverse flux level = 1.05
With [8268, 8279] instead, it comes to 1.04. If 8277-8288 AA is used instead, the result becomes 1.04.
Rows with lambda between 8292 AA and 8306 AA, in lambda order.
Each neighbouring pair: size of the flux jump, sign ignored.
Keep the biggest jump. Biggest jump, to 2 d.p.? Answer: 0.43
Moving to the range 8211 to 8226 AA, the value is 0.33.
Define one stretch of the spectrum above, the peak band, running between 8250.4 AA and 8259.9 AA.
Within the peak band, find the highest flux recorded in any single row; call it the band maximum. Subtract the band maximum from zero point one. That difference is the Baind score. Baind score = -9.52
